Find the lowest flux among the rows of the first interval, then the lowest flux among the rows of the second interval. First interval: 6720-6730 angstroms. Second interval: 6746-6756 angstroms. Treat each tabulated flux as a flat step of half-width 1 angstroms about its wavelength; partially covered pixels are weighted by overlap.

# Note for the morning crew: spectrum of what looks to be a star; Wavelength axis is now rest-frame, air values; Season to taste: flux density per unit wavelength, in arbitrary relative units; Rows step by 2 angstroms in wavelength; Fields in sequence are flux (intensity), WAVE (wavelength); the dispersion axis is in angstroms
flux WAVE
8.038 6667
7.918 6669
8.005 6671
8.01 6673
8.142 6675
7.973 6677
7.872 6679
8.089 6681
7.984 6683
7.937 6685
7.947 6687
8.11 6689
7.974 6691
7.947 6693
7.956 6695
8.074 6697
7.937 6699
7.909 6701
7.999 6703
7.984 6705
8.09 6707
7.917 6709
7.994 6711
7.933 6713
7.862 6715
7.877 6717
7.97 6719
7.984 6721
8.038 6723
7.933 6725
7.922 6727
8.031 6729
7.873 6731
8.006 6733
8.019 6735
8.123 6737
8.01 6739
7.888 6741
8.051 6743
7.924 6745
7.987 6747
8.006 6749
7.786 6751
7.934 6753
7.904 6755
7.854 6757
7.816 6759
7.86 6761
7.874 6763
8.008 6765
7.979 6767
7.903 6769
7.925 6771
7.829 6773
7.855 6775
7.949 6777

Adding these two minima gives 15.7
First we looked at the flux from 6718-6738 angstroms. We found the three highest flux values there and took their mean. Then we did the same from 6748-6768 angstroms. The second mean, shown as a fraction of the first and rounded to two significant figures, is 0.99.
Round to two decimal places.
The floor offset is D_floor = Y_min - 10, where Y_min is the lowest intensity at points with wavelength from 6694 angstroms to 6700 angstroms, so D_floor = -2.06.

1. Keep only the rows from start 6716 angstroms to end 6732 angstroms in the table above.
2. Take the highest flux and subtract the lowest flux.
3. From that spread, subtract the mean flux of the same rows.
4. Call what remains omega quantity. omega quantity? -7.79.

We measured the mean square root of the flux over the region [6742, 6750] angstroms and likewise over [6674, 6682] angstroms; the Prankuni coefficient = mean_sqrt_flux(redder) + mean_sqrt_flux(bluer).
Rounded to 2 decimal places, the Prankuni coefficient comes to 5.66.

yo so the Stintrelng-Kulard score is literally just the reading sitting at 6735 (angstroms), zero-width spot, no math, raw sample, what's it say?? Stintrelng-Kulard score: 8.019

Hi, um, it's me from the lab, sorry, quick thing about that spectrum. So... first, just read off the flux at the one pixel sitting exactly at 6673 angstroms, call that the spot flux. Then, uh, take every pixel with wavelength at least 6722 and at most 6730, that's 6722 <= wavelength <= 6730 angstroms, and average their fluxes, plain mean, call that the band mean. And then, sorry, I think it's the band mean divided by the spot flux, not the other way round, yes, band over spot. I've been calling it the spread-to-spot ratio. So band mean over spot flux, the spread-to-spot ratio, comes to 1.00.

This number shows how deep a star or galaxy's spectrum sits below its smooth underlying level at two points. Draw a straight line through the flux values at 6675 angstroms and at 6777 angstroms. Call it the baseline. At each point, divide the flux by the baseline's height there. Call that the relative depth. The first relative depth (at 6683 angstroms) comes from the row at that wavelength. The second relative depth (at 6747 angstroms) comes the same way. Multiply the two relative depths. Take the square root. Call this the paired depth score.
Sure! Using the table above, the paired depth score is 0.99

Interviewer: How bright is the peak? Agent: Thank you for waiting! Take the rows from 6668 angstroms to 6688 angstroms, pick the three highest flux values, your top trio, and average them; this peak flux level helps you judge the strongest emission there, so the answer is 8.08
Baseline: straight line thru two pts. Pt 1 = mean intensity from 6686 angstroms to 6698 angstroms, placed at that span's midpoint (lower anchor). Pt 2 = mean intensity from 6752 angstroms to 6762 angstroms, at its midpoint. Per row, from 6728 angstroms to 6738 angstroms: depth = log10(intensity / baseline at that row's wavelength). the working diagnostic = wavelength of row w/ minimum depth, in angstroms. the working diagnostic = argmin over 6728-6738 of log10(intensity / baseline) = 6731 angstroms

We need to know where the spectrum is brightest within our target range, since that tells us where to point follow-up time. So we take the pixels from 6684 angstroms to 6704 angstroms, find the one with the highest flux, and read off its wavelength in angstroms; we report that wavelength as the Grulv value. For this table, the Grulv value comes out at 6689 angstroms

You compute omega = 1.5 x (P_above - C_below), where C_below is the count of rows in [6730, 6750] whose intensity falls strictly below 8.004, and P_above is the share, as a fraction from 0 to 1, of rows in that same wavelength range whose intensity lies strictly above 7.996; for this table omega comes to -5.1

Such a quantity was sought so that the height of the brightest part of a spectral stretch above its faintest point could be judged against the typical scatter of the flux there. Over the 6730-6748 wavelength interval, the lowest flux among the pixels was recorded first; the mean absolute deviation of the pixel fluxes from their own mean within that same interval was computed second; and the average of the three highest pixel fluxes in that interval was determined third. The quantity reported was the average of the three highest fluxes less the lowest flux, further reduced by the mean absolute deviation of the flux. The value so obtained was 0.130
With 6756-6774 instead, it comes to 0.102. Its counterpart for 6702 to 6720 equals 0.111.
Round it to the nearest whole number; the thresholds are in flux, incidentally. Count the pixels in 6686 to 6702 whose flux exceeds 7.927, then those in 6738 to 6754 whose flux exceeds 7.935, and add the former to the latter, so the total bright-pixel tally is 11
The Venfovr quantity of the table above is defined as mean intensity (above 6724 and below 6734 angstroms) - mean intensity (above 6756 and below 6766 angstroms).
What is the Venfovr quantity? 0.07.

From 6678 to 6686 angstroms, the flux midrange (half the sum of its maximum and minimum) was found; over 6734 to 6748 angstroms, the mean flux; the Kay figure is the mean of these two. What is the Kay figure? 7.99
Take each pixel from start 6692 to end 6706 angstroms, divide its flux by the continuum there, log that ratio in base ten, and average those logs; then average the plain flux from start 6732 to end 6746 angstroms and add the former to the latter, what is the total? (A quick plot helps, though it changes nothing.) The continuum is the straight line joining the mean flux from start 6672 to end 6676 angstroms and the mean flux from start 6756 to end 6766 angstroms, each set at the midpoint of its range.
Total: 8.00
